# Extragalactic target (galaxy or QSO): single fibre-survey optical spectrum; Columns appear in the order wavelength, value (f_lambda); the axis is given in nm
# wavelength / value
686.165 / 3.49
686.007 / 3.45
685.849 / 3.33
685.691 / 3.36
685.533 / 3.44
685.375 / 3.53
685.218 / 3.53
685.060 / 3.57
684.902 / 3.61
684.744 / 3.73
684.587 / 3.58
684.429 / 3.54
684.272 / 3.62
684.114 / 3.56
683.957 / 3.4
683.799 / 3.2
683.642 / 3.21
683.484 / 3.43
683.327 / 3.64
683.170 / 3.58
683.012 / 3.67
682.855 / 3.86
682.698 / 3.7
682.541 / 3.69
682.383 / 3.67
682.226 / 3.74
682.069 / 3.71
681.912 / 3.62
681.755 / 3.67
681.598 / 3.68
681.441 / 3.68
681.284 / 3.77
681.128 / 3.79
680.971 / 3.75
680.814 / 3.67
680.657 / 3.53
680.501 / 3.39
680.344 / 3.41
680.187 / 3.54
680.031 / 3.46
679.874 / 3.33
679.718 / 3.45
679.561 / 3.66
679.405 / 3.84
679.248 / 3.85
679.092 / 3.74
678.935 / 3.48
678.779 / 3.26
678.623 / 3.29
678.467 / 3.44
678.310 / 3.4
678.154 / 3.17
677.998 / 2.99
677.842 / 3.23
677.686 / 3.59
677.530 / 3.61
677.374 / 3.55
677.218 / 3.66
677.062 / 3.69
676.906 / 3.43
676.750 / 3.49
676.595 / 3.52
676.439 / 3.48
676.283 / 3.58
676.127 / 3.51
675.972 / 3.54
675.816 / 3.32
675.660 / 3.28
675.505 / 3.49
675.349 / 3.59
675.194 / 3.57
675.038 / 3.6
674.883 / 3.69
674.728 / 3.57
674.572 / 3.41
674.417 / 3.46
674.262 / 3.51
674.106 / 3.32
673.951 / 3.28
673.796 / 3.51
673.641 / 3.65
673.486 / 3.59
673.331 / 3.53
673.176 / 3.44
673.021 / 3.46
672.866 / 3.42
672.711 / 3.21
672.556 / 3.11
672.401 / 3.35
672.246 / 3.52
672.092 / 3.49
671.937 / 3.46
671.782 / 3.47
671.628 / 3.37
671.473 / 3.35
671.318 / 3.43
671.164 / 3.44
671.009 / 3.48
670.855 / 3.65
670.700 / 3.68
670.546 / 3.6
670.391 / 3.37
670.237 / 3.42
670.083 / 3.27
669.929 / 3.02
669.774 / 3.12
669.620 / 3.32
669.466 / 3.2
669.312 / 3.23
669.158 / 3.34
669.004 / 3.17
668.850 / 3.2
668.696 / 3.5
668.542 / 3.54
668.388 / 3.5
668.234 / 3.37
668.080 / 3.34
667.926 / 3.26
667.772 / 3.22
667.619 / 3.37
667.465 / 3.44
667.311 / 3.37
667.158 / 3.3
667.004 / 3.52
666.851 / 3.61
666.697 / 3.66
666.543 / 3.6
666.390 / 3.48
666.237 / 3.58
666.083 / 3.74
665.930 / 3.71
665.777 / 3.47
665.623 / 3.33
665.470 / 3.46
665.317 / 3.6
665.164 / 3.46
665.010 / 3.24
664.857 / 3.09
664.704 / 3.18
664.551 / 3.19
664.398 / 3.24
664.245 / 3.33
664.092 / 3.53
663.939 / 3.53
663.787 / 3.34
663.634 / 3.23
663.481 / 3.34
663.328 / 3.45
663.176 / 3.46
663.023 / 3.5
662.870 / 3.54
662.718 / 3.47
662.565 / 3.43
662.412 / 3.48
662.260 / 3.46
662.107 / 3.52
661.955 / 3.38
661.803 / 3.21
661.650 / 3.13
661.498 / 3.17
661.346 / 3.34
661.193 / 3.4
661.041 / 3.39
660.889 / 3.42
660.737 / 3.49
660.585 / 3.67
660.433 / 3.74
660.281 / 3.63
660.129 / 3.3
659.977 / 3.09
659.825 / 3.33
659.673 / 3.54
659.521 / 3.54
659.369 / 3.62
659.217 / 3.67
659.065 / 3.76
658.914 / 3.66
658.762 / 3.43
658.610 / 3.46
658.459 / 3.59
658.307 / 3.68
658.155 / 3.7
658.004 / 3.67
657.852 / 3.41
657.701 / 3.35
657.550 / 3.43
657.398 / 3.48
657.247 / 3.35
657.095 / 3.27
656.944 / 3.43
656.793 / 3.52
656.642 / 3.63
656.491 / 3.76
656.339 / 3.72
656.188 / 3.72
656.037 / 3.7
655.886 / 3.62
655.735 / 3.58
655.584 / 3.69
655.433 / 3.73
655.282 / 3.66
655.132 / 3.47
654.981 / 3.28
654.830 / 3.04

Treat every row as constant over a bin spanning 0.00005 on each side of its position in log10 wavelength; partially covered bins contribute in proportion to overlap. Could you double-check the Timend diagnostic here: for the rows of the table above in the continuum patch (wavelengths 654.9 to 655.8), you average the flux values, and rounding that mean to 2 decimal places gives 3.57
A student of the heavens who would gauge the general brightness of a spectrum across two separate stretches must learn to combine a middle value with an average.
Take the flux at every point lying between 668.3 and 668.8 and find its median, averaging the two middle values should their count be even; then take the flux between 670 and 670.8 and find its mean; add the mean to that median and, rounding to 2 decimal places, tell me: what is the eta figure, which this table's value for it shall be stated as 6.97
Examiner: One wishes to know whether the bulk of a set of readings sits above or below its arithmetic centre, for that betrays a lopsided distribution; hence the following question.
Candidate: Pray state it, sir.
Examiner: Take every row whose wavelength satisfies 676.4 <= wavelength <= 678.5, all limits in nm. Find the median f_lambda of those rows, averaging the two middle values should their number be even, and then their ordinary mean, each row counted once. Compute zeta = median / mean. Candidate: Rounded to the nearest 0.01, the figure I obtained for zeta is 1.01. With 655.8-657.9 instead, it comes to 0.99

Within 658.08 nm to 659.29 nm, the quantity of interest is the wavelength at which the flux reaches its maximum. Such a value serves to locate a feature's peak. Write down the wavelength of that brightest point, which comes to 659.065 nm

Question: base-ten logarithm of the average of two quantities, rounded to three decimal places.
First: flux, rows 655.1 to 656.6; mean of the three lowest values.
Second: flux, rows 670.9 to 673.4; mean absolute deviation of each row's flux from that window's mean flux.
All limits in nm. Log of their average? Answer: 0.260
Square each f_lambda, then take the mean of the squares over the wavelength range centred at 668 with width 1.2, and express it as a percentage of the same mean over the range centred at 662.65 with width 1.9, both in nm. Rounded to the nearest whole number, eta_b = 97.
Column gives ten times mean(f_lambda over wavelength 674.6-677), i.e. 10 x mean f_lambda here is 35.1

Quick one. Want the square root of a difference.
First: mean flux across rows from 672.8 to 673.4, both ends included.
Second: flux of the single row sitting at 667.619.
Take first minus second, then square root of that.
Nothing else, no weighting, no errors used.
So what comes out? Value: 0.30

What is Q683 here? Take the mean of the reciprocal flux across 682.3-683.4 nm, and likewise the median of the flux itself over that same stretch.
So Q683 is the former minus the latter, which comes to -3.40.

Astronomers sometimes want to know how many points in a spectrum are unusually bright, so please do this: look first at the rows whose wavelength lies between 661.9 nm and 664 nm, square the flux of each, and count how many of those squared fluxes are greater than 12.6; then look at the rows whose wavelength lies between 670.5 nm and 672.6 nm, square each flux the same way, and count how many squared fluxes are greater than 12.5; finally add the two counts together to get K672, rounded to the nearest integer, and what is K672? 3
